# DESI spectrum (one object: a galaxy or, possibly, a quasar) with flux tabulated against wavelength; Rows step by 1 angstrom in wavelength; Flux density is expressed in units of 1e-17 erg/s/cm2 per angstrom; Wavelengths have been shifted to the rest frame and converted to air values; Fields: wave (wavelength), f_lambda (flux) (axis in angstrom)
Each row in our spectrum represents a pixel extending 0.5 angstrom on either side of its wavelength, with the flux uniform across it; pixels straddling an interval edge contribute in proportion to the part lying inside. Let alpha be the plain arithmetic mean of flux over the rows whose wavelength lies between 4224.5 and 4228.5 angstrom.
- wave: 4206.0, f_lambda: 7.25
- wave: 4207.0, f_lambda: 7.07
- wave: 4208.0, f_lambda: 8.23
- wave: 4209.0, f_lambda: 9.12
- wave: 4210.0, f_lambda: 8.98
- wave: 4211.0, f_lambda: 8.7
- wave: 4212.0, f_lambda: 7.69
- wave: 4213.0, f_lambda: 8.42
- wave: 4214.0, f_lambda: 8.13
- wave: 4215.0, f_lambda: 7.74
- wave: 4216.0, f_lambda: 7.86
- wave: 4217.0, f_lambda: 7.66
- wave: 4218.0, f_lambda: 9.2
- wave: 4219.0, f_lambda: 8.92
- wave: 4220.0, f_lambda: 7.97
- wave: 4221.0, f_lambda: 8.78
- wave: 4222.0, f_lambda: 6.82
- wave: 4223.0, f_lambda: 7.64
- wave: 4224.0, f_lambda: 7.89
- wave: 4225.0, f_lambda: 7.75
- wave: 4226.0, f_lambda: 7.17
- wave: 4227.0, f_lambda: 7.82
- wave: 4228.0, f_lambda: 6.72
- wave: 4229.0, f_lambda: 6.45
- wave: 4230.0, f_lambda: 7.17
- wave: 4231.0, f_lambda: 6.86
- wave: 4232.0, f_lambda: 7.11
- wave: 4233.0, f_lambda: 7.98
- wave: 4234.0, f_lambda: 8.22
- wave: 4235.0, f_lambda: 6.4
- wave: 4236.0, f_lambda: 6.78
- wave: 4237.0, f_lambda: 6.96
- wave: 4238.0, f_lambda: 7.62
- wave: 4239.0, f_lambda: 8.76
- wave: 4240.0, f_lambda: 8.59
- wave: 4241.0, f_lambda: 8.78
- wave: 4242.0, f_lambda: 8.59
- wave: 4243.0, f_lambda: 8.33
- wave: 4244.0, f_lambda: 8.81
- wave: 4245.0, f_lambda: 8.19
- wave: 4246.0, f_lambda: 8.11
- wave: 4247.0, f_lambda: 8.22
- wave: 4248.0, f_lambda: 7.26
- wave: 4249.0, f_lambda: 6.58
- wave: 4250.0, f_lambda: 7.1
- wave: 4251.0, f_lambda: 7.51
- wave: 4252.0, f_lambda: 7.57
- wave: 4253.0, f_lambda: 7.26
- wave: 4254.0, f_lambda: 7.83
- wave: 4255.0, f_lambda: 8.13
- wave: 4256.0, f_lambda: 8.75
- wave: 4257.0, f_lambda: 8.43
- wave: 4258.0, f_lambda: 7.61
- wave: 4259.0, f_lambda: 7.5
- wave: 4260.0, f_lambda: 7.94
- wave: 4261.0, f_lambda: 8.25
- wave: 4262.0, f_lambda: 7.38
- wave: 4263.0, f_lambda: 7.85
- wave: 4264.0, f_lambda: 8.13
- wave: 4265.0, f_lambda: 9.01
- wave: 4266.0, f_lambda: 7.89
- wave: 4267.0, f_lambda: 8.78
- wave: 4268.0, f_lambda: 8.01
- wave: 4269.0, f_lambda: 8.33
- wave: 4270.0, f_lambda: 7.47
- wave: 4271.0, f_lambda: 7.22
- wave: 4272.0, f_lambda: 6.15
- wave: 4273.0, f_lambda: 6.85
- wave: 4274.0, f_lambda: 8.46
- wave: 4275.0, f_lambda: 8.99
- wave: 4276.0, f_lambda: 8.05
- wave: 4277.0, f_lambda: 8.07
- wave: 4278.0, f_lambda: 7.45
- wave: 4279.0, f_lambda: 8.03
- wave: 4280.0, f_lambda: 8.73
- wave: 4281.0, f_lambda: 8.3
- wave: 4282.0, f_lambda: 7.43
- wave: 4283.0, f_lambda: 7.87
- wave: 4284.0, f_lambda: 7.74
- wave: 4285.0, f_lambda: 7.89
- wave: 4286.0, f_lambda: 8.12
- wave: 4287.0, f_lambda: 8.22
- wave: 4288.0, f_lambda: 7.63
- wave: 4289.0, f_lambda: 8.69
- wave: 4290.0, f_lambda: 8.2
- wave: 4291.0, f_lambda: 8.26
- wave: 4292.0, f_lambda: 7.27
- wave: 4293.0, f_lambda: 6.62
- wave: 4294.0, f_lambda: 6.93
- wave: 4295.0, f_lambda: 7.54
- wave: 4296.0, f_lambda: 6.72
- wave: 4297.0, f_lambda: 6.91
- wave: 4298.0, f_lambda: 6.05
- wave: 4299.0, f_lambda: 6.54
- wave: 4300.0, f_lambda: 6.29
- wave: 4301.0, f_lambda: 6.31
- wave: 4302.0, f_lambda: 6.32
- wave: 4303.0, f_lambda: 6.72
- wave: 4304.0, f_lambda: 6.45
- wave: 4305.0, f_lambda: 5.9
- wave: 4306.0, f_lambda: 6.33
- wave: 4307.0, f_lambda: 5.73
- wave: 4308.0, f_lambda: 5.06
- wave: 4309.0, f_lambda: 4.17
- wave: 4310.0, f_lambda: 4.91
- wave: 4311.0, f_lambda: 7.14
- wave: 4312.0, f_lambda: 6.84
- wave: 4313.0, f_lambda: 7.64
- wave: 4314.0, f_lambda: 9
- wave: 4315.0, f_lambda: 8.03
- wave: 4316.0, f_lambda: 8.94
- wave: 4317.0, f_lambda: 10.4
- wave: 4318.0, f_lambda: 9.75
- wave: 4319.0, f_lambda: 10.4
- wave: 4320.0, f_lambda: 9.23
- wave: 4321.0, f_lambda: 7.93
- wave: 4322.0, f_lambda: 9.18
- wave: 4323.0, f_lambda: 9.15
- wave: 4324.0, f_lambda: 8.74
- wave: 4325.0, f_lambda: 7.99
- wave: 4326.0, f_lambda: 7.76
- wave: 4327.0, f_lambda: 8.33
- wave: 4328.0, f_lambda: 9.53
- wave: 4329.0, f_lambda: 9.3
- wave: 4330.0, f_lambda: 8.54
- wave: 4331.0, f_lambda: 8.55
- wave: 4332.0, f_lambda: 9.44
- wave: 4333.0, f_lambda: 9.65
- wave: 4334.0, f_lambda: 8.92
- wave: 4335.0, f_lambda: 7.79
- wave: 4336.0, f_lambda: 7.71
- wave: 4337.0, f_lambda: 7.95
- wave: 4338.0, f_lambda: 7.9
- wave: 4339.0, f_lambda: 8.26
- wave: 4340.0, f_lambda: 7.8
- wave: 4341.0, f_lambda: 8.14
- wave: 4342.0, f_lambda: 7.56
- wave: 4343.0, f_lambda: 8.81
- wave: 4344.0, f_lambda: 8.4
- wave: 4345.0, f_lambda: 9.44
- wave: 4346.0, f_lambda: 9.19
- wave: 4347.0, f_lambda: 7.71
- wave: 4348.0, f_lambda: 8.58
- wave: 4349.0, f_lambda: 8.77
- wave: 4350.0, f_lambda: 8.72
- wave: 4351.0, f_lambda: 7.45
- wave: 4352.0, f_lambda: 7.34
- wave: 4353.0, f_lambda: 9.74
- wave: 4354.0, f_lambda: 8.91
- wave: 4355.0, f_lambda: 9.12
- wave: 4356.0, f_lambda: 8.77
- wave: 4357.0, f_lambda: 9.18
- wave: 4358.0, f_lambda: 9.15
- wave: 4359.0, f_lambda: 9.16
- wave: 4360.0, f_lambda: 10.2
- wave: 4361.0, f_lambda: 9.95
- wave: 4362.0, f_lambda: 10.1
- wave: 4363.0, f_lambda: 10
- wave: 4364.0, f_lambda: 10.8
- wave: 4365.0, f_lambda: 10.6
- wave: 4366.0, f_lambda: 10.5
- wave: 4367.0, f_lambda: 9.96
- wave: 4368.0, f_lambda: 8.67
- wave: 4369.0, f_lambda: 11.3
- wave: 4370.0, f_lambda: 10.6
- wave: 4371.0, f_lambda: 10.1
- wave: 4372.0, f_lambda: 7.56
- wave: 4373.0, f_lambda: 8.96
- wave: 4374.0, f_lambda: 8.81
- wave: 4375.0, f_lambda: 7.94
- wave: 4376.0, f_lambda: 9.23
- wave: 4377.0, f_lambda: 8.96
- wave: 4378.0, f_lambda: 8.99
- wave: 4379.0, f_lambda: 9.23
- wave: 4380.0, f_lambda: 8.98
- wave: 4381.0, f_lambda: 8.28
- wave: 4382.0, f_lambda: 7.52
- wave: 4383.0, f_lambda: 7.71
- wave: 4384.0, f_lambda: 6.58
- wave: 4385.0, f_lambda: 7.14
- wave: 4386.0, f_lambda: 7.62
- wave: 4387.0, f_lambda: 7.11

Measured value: 7.4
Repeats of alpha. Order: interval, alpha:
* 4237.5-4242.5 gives 8.5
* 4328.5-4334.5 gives 9.1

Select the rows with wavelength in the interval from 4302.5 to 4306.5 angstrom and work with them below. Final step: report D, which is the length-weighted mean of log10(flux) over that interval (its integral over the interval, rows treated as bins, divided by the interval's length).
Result 0.80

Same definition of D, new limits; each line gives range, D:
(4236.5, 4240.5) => 0.90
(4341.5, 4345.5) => 0.93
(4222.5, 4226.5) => 0.88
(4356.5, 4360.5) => 0.97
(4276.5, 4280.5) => 0.91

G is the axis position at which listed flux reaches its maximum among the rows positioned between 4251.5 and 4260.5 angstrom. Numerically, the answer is 4256.0 angstrom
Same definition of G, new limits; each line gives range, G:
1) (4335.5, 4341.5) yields 4339.0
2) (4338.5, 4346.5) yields 4345.0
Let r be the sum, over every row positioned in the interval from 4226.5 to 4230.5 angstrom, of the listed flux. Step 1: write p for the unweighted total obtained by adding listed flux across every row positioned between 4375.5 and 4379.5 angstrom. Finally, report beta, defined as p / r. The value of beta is 1.3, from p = 36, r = 28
